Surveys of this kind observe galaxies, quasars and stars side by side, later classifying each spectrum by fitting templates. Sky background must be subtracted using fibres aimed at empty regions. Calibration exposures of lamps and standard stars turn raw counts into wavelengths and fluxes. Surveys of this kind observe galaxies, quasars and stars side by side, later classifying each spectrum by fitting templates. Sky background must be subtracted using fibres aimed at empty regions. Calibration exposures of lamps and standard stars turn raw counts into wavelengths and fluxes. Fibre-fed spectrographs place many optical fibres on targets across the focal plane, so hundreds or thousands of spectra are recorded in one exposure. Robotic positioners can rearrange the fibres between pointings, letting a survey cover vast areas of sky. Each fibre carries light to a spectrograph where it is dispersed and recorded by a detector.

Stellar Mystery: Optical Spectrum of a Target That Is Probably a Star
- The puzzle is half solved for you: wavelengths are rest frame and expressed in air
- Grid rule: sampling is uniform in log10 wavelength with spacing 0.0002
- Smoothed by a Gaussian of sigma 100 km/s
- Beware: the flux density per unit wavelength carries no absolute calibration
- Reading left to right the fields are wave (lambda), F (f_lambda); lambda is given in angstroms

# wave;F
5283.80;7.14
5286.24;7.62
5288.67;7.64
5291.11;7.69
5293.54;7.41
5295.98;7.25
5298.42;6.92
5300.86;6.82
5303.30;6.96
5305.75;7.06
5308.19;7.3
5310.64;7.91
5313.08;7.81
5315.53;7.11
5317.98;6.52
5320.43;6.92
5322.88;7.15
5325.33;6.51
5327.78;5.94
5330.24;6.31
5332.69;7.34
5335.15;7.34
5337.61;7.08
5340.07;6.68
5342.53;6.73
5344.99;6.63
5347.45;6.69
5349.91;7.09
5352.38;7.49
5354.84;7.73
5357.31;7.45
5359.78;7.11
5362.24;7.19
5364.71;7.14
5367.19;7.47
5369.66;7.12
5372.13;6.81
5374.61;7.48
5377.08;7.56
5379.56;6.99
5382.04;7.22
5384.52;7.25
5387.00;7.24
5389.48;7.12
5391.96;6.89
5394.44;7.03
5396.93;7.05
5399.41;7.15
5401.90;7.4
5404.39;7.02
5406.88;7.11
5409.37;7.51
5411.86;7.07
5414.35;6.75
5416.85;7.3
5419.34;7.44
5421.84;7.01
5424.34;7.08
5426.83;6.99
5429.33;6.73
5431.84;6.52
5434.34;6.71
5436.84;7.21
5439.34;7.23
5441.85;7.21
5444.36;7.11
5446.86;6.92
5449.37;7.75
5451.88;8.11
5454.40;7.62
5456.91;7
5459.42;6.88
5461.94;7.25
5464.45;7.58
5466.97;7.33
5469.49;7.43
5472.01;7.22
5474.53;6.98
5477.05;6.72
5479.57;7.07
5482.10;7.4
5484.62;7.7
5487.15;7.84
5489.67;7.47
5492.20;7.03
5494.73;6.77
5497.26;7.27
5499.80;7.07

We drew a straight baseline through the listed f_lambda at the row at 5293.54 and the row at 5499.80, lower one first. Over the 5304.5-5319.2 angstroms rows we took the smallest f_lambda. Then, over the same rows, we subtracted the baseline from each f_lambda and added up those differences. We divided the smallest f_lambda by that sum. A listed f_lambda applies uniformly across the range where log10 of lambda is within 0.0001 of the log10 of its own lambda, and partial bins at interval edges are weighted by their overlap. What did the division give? -11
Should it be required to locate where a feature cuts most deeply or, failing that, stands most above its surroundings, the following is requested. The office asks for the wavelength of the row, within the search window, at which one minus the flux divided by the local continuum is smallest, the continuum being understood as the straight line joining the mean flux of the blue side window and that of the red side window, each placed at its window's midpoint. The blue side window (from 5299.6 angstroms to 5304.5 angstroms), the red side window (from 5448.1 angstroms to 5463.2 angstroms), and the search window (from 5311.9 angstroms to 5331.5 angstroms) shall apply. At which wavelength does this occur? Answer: 5313.08 angstroms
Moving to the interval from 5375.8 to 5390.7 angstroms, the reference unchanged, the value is 5377.08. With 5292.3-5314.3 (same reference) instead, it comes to 5310.64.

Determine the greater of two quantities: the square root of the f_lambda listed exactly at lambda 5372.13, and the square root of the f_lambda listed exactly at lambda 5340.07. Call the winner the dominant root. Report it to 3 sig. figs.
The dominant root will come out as 2.61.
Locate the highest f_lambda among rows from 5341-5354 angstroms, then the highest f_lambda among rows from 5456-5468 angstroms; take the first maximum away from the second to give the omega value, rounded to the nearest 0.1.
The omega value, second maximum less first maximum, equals 0.1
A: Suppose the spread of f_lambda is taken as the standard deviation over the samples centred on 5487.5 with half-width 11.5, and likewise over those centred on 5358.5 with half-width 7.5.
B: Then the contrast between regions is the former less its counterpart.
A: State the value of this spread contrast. 0.14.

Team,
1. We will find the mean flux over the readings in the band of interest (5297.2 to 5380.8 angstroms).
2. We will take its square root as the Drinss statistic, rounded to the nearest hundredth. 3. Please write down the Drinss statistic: 2.66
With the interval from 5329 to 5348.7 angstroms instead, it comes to 2.62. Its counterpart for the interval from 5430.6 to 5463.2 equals 2.68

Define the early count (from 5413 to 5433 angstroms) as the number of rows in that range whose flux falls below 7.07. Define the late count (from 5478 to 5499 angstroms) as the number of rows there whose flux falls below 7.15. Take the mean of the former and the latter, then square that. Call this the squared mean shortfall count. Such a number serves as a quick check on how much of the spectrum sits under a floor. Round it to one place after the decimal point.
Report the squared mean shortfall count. 16.0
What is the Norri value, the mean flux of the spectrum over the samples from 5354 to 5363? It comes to 7.37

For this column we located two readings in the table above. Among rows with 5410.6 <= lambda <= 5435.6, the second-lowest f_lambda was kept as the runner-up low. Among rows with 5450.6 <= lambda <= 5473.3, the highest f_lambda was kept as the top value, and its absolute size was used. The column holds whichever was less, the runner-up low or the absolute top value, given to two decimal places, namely 6.71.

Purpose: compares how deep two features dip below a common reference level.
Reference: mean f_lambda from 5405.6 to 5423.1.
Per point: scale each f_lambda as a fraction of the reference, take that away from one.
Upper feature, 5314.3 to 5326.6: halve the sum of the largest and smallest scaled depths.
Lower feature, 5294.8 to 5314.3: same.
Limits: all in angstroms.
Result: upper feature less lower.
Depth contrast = 0.07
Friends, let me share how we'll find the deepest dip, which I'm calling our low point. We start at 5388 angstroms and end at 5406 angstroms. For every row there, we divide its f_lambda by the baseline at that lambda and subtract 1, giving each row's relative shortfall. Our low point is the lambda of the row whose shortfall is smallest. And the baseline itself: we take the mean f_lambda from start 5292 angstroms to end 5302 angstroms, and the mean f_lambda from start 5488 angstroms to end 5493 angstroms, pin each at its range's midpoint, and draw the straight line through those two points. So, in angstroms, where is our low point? 5391.96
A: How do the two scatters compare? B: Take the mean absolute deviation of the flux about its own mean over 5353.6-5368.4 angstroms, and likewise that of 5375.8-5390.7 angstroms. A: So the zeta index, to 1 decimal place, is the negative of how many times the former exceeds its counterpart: -1.7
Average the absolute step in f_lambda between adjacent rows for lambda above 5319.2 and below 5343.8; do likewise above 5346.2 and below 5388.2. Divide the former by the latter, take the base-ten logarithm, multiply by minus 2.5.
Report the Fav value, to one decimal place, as -0.4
